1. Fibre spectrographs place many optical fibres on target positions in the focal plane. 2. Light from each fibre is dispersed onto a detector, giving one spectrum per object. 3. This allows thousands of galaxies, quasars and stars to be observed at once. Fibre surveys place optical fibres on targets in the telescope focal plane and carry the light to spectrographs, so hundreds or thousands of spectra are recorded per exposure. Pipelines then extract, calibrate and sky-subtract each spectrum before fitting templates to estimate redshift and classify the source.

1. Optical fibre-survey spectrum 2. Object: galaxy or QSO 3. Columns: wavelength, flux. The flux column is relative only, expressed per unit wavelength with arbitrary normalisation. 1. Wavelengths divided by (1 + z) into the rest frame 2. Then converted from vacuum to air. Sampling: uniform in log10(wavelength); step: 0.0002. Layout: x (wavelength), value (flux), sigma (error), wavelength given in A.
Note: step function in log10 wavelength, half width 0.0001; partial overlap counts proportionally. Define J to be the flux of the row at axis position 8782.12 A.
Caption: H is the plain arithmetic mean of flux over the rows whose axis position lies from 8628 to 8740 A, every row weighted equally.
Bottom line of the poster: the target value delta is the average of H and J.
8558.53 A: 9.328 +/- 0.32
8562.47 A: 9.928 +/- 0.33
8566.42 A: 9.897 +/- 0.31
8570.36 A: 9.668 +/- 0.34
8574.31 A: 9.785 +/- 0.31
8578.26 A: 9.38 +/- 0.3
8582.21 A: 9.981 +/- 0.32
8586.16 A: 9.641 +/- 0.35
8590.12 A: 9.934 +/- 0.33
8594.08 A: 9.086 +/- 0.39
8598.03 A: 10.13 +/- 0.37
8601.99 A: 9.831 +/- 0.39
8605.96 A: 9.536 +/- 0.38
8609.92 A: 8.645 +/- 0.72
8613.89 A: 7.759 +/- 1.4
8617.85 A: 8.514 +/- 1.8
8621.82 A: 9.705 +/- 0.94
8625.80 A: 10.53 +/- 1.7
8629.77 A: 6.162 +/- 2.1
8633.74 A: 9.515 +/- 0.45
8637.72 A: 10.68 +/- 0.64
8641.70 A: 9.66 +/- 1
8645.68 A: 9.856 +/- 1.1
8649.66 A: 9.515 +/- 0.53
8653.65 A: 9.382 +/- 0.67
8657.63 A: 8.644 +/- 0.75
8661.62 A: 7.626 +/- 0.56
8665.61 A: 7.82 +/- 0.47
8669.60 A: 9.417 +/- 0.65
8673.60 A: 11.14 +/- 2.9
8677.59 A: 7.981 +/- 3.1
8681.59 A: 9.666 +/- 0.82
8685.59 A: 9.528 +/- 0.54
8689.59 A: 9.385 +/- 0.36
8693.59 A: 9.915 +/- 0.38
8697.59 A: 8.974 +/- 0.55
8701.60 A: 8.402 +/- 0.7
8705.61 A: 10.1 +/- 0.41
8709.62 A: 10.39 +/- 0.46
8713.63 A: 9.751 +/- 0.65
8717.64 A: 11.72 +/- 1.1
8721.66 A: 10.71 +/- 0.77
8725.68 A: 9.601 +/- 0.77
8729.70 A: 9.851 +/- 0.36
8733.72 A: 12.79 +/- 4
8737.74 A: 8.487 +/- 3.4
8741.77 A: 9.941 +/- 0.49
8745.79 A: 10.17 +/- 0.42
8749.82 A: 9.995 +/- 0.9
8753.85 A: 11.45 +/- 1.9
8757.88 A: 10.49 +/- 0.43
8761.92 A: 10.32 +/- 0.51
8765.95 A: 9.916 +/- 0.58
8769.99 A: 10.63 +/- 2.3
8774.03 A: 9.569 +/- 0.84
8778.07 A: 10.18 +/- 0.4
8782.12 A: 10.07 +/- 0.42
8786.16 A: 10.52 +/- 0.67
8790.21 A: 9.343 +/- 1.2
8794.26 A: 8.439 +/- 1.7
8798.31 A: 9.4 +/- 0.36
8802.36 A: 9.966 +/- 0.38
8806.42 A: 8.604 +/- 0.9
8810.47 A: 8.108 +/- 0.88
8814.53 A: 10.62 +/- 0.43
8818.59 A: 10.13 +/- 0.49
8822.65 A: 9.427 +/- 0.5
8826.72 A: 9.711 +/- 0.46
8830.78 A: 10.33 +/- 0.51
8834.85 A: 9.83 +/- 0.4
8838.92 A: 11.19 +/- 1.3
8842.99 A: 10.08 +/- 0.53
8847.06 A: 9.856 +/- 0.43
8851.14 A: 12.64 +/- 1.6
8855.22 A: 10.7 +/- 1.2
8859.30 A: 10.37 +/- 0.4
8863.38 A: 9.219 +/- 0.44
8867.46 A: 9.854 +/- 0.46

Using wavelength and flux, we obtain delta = 9.8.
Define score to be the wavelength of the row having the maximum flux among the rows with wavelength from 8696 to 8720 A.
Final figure 8717.64 A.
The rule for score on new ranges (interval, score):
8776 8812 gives 8786.16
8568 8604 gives 8598.03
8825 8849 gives 8838.92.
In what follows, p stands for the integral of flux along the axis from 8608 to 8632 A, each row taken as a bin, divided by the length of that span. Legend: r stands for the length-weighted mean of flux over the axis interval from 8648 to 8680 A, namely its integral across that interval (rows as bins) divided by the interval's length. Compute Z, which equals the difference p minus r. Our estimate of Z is -0.4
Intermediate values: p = 8.6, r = 8.9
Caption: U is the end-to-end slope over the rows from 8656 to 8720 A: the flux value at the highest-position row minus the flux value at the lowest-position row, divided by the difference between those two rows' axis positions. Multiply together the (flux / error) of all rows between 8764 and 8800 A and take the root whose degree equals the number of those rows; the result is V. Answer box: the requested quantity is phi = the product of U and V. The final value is 0.65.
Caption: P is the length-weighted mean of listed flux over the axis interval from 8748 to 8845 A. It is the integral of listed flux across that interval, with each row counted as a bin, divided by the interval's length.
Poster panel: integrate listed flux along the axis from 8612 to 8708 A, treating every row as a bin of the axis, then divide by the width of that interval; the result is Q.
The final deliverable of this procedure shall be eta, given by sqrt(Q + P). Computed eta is 4.37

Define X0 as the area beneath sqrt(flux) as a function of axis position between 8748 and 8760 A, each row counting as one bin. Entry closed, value 39.1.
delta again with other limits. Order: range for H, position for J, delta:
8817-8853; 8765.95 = 10.1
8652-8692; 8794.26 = 8.7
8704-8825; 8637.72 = 10.4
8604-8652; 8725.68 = 9.4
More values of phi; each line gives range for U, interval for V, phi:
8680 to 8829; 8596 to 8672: 0.00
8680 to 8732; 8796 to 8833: 0.07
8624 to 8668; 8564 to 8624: -1.35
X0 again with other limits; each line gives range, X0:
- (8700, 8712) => 37.3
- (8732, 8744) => 38.5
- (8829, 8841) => 38.8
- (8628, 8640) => 35.5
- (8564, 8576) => 37.5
